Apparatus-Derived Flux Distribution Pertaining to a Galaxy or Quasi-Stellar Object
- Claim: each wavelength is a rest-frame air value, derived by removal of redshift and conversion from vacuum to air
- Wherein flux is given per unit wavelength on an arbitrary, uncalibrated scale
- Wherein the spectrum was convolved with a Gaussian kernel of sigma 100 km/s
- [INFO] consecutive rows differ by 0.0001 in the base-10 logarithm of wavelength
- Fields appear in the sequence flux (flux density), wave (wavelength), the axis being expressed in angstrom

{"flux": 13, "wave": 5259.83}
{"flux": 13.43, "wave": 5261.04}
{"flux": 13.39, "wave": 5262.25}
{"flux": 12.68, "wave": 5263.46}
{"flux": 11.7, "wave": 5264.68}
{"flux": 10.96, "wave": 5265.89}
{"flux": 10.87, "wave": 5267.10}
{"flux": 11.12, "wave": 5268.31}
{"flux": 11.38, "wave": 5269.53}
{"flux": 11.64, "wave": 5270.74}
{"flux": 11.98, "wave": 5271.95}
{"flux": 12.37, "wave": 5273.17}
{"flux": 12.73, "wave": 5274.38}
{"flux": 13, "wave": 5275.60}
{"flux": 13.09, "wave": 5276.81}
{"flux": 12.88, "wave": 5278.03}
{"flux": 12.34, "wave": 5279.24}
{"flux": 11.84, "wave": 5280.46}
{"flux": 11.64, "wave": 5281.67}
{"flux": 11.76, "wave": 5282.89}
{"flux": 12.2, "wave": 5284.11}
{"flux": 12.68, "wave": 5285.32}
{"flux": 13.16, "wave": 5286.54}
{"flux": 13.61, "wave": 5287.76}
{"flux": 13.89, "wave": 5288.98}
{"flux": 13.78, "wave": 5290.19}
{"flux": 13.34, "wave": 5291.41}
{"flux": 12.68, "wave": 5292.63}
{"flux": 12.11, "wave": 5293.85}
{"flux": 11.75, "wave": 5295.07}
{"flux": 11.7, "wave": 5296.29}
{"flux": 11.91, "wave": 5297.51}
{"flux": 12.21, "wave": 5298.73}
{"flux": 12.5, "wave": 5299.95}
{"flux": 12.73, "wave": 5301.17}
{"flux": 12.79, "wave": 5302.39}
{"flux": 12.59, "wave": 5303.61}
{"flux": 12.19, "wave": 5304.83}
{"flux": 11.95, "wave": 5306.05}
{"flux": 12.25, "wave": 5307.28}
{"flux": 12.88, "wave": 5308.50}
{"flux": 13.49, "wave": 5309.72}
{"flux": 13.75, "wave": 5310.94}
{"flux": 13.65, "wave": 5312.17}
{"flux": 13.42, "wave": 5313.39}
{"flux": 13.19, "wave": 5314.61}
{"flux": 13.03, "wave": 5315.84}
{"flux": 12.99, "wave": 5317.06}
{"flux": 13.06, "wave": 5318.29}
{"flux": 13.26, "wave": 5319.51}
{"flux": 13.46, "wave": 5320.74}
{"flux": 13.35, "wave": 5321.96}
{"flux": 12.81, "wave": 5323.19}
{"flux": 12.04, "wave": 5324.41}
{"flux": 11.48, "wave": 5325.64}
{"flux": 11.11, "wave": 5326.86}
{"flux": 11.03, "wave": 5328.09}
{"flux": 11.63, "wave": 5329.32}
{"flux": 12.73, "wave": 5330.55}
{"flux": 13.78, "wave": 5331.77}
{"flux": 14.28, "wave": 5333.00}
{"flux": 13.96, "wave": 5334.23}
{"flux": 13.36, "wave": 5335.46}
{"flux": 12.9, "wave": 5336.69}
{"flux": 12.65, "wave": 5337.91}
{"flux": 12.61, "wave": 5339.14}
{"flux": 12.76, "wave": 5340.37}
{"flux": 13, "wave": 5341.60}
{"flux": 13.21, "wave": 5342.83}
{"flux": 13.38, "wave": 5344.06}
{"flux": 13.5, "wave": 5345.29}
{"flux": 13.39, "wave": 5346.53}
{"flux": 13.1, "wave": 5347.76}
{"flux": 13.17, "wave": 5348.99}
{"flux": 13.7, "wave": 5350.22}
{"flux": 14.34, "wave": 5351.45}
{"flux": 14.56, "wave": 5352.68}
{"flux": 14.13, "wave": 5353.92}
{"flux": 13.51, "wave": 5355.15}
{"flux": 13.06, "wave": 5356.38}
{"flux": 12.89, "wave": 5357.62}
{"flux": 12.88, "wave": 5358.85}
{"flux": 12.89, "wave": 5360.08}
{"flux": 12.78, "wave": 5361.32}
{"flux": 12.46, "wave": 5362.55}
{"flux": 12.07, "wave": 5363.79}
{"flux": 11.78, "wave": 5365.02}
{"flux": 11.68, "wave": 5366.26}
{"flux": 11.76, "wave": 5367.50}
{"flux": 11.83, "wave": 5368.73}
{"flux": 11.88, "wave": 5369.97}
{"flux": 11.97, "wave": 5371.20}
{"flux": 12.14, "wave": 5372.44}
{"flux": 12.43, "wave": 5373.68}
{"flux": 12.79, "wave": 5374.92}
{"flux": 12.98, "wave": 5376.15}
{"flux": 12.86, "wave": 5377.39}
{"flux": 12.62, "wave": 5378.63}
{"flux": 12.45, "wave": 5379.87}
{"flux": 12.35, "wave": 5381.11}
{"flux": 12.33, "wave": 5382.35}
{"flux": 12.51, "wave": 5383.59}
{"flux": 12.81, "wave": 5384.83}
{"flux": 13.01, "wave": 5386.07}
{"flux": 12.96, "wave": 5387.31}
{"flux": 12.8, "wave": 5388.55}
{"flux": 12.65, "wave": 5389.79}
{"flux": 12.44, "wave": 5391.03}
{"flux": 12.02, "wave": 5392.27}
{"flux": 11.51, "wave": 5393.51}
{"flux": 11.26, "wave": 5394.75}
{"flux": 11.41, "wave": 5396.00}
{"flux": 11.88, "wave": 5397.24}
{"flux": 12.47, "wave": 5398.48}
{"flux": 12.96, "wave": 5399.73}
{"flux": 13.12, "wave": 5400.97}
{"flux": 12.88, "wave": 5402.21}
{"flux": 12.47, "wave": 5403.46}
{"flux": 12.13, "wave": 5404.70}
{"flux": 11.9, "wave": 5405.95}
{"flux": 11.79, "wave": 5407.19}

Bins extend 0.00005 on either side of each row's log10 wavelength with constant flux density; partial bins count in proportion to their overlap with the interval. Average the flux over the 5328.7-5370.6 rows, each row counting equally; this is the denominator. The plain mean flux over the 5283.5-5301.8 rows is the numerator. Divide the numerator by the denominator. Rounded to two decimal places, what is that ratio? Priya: 0.98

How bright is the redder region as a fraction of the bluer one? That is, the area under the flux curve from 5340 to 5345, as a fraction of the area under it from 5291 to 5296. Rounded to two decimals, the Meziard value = 1.06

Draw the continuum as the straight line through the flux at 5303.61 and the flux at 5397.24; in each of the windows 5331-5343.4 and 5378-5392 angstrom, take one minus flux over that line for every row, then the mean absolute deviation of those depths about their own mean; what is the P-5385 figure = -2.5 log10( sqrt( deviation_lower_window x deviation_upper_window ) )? 3.98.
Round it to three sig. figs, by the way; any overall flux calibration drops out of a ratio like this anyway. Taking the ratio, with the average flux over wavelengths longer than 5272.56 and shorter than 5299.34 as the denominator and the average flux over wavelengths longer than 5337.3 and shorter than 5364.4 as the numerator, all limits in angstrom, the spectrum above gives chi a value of 1.05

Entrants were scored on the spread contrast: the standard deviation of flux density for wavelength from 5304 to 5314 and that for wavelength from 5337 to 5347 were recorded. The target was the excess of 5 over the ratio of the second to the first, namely 4.51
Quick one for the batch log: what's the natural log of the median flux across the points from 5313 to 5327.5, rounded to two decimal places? 2.57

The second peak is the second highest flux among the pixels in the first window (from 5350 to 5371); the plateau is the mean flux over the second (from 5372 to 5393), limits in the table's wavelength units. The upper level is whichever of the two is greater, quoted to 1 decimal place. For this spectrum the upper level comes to 14.3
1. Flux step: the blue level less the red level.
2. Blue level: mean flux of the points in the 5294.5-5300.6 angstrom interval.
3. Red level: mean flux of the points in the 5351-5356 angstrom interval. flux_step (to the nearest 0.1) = -2.1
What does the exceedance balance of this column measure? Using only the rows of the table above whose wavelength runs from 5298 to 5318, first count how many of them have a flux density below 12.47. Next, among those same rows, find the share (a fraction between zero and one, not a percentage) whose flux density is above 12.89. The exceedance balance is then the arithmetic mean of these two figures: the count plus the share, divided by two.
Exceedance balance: 2.2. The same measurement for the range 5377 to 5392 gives 2.1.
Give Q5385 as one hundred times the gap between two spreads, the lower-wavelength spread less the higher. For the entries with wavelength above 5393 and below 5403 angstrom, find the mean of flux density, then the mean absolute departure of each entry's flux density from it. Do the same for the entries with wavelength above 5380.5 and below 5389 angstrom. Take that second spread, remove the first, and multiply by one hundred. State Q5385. -43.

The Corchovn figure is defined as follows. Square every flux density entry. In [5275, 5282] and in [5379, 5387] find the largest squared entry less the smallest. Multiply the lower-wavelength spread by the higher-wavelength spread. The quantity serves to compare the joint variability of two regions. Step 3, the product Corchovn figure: 618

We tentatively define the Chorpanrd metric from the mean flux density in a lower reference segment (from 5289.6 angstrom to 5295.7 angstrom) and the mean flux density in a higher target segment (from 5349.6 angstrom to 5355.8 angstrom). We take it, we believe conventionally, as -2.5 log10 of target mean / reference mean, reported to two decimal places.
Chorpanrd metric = -0.11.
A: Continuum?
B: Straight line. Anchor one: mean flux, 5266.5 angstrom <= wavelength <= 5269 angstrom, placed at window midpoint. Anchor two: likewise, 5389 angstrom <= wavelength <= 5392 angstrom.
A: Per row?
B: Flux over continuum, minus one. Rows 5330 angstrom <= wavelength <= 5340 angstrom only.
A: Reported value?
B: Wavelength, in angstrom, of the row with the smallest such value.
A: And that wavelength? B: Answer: 5339.14 angstrom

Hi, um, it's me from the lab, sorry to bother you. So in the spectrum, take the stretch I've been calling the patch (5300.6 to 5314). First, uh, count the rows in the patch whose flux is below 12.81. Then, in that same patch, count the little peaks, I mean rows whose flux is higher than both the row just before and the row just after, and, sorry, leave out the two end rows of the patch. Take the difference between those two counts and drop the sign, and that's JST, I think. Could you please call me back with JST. 4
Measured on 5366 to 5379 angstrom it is 8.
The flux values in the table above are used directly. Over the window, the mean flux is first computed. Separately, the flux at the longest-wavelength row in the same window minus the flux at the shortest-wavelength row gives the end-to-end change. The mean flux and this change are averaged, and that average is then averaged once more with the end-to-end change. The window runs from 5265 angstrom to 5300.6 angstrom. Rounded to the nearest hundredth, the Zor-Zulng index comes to 4.23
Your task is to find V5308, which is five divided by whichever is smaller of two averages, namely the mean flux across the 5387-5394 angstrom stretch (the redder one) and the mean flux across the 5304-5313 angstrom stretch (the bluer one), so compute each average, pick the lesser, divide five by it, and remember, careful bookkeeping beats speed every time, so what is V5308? 0.403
